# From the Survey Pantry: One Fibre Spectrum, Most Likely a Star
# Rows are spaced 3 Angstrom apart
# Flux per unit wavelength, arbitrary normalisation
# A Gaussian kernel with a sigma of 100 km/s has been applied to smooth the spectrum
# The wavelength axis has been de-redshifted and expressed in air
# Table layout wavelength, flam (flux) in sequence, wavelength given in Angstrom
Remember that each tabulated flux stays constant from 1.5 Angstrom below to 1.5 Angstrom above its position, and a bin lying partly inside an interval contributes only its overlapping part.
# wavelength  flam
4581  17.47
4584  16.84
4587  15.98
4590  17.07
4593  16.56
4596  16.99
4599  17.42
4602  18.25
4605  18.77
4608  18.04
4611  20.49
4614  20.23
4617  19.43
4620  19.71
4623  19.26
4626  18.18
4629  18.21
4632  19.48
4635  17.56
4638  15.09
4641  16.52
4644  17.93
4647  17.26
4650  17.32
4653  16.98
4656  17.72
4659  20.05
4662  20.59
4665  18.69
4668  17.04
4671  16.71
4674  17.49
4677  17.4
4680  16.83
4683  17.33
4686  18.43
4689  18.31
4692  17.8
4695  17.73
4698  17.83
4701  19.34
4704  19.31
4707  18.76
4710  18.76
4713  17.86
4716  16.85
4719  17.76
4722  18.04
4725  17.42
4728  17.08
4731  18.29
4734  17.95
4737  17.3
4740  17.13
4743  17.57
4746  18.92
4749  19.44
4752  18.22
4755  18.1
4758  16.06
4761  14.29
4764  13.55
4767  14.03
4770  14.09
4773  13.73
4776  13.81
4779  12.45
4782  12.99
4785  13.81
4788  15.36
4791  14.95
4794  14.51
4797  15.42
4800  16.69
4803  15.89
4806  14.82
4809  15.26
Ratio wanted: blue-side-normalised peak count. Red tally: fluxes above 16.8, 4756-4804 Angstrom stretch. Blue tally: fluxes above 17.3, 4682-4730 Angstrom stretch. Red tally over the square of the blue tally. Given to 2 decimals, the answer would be 0.00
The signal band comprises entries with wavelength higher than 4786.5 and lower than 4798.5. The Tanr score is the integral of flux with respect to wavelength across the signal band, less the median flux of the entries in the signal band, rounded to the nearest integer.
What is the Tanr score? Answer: 166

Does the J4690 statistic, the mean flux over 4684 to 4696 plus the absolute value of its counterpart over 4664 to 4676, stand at 35.5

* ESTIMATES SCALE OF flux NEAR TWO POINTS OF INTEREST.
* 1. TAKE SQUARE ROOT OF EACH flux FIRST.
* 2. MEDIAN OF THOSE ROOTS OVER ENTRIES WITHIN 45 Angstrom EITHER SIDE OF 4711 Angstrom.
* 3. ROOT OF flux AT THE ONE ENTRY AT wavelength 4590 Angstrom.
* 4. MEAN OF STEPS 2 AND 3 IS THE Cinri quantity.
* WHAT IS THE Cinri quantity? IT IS 4.18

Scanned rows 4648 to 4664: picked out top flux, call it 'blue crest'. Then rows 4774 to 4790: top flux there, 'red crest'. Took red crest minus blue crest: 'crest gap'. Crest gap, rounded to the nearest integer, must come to -5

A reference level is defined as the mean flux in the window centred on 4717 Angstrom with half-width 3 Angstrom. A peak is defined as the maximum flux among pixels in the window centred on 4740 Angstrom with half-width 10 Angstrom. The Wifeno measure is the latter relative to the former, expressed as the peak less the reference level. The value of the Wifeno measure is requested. 2.1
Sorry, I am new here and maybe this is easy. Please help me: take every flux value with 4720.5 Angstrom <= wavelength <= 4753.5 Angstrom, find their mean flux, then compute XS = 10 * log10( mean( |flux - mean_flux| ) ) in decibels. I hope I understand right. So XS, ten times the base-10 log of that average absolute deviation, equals -2.3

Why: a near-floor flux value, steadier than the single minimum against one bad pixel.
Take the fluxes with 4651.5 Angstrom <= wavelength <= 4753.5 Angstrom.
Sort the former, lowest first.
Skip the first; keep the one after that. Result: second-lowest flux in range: 16.83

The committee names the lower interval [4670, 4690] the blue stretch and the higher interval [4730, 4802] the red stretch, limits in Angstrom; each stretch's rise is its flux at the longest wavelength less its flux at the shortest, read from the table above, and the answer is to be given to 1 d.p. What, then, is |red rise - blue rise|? 3.2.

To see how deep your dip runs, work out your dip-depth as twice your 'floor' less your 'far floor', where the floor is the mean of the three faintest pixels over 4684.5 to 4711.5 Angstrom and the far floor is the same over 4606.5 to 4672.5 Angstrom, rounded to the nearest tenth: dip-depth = 19.5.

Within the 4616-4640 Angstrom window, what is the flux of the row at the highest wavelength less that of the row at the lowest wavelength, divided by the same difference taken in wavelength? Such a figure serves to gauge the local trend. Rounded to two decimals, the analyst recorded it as -0.21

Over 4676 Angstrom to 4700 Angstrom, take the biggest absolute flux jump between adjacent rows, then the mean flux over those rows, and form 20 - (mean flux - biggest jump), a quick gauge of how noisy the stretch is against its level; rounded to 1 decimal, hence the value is 3.4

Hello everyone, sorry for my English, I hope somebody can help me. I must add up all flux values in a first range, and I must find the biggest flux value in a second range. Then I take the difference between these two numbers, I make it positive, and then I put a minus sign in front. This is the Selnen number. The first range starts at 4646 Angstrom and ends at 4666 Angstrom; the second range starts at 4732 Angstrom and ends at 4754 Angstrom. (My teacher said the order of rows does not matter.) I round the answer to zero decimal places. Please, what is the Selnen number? -109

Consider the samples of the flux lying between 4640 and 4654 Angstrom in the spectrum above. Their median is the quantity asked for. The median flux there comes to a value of 17.3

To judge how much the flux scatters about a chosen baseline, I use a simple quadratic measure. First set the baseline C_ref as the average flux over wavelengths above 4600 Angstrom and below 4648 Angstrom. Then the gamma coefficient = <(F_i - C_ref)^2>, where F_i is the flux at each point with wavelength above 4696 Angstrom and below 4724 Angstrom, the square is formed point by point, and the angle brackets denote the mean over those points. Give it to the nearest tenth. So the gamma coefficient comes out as 0.6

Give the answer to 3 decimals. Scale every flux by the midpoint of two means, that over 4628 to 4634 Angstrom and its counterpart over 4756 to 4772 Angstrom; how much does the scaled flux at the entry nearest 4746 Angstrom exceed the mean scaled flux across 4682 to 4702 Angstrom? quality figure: 0.049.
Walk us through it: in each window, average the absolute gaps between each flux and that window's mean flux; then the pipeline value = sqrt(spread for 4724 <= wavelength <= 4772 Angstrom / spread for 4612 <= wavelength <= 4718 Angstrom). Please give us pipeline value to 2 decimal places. 1.26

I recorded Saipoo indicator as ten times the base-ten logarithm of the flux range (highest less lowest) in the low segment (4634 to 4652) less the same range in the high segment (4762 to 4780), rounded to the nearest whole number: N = 1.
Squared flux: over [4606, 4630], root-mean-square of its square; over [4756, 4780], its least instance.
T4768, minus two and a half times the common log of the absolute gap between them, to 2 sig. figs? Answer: -5.8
